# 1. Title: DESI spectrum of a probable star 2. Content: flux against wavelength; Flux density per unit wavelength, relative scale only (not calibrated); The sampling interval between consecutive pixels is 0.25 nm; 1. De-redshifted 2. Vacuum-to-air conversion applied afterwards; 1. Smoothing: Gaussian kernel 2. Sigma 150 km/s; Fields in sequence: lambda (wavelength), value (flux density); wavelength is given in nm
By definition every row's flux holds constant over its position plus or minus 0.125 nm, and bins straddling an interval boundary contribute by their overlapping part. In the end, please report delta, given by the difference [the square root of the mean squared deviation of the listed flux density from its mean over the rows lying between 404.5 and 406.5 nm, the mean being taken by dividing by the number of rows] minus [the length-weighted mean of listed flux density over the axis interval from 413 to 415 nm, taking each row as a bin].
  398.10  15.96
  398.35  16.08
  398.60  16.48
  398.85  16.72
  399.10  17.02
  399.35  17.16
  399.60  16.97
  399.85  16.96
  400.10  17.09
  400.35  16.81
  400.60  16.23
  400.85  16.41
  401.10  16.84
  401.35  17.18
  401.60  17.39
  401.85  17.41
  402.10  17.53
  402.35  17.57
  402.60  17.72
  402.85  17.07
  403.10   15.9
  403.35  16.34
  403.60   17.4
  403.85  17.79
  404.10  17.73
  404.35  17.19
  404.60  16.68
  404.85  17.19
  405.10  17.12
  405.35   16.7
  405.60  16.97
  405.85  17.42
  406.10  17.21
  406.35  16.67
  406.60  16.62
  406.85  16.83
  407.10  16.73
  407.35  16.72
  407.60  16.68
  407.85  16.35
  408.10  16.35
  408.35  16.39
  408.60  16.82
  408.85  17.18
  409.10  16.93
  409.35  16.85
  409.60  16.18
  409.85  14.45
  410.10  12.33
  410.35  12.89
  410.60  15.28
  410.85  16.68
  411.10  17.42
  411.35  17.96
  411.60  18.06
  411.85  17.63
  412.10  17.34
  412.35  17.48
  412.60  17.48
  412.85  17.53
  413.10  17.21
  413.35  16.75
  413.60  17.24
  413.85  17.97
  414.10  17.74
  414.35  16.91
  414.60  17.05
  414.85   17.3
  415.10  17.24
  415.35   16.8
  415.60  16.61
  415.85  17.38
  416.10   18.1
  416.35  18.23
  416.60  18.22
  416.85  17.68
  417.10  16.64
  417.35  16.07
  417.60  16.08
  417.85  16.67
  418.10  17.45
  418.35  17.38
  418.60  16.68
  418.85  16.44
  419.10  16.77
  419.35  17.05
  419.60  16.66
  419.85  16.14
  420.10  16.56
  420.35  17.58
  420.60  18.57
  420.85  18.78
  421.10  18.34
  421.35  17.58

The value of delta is -17.0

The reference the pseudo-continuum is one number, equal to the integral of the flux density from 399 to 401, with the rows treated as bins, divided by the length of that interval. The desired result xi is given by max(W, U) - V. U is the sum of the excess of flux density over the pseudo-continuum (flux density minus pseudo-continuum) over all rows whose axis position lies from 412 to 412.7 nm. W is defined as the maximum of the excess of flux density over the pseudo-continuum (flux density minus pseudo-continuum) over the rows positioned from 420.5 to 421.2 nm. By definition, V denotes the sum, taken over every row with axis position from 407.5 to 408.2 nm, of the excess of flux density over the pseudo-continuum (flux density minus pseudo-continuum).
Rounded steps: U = 1.8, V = -1.1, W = 2.0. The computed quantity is 3.1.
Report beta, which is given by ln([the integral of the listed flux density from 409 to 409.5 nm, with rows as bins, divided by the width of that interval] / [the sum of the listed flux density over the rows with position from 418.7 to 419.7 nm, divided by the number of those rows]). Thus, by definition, 0.01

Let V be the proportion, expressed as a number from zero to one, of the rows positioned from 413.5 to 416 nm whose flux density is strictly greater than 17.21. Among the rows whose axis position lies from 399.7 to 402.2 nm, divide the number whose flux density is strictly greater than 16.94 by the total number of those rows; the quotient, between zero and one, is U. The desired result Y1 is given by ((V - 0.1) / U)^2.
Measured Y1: 0.7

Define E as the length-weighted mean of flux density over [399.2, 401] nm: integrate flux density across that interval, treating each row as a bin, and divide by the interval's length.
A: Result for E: 16.81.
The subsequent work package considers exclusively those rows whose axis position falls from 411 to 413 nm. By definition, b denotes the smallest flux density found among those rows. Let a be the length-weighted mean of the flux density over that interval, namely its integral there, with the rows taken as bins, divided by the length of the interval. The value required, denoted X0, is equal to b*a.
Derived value 305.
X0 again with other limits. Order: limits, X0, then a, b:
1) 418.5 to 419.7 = 275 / 16.7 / 16.44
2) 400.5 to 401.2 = 268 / 16.5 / 16.23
